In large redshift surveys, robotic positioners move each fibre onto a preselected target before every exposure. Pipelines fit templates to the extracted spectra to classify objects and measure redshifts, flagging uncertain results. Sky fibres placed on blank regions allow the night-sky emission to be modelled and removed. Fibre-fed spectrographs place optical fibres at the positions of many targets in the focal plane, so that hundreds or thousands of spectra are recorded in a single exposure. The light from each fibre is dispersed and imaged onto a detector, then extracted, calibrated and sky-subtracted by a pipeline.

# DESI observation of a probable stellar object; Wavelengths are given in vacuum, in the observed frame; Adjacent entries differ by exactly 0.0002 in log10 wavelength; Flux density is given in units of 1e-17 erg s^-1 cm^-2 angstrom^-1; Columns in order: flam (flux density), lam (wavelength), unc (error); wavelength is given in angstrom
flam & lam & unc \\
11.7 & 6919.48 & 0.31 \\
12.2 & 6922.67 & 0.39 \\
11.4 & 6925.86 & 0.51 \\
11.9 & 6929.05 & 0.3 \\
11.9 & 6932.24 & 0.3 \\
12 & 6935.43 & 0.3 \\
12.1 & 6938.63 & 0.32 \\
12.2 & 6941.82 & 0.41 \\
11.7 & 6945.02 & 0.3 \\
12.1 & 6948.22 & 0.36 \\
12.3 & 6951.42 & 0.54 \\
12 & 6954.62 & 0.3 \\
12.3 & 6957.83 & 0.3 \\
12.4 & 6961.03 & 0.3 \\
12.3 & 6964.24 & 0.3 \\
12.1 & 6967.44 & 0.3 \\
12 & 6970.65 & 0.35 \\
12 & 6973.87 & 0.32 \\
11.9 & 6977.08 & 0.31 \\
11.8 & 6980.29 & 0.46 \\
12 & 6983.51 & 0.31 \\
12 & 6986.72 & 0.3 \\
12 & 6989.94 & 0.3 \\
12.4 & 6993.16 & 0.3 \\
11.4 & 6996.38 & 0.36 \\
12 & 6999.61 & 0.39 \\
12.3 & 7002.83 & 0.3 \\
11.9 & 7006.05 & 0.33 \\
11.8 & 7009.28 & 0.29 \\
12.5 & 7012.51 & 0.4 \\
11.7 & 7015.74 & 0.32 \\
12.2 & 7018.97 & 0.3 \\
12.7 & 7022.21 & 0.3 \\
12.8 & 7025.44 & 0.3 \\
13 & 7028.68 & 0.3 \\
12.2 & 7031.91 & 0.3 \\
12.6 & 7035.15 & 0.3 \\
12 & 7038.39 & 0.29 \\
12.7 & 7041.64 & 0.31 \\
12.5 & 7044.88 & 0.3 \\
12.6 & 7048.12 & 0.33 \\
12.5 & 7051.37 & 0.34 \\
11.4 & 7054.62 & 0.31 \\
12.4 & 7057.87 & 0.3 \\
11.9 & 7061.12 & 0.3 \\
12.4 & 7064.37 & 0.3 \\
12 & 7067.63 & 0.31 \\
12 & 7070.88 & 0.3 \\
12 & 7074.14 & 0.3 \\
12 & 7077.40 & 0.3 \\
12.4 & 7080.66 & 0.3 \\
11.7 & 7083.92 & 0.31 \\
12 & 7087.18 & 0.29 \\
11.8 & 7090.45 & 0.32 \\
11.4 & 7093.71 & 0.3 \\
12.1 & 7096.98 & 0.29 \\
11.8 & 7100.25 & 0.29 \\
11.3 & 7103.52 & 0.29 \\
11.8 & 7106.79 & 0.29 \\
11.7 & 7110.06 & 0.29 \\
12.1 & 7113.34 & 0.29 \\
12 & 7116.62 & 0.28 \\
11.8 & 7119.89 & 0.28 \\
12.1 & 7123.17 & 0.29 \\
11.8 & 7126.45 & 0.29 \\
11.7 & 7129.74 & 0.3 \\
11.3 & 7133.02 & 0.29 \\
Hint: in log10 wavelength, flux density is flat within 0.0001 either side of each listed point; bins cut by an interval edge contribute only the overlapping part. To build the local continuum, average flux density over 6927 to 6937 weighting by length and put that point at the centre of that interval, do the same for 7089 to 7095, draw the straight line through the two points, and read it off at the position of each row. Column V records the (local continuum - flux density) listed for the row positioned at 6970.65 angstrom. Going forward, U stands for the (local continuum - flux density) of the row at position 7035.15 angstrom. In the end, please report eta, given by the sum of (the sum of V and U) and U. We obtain -1.9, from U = -0.88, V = -0.16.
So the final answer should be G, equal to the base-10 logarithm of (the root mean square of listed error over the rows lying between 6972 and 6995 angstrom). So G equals -0.48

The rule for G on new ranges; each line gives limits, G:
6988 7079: -0.50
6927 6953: -0.44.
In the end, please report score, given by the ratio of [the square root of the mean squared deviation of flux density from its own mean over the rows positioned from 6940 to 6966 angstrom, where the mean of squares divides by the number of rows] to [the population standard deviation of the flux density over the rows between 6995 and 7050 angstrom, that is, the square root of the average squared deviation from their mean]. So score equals 0.5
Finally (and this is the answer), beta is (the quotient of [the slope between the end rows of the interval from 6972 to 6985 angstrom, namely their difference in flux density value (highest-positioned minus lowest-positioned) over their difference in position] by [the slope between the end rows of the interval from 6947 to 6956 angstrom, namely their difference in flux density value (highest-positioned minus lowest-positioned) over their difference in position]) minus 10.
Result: -10.0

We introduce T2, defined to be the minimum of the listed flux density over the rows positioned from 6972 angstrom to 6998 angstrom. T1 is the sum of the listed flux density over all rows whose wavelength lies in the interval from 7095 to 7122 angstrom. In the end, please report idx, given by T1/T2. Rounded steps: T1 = 94.6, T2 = 11.4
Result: 8.30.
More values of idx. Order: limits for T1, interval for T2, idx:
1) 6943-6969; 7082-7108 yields 8.60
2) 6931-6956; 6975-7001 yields 8.45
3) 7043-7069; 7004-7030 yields 8.35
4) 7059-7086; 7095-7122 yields 8.53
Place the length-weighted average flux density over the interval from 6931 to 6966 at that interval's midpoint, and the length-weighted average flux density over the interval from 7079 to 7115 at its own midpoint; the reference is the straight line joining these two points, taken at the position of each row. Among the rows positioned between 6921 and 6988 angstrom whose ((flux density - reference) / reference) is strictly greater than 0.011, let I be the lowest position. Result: 6951.42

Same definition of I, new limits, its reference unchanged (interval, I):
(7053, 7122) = 7057.87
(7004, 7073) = 7012.51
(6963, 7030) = 6964.24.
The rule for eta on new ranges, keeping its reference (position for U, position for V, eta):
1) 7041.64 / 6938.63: -2.2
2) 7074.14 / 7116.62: -1.1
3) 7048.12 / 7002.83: -2.3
